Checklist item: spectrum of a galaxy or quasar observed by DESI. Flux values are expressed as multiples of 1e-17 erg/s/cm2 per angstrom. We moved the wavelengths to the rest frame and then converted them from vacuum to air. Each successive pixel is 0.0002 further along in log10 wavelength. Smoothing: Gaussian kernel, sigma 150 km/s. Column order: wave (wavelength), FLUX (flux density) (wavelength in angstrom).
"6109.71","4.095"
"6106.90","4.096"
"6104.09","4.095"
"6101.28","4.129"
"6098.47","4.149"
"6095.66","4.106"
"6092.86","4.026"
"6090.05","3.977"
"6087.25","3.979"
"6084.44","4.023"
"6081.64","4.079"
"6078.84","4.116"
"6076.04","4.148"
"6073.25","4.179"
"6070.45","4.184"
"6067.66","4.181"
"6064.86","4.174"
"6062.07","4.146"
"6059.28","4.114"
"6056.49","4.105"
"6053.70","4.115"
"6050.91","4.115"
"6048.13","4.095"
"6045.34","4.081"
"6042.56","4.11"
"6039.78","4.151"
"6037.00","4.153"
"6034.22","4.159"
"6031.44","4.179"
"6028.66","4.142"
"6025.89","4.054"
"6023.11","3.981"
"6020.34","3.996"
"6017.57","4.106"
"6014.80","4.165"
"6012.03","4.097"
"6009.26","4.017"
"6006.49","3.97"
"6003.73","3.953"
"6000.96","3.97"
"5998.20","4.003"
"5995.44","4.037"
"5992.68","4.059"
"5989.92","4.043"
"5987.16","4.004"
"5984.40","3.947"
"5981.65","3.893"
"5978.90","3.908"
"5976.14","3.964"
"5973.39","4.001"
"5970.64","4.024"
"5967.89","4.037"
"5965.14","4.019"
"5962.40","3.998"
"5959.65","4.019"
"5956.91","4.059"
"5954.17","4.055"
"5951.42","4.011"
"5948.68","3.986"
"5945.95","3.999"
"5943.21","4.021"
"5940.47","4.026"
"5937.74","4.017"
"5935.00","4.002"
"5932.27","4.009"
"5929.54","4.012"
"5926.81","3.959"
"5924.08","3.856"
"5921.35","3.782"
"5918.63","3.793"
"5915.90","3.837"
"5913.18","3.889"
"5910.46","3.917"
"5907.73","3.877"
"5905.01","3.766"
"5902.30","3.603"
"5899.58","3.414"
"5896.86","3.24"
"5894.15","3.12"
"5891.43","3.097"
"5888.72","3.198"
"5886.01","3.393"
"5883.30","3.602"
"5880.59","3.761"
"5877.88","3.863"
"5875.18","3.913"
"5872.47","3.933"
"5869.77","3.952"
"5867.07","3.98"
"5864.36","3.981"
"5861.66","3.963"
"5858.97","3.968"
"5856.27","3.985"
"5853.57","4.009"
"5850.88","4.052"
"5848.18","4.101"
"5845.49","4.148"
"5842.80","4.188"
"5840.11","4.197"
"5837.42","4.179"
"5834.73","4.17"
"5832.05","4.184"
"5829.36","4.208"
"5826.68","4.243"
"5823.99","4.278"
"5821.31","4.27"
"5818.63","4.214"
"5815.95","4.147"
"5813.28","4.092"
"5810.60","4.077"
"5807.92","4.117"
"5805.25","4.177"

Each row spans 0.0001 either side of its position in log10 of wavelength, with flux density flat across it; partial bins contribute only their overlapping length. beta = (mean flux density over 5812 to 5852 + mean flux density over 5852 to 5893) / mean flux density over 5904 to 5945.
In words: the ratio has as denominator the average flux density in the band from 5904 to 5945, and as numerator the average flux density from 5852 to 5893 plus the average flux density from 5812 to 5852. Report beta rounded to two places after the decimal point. 2.03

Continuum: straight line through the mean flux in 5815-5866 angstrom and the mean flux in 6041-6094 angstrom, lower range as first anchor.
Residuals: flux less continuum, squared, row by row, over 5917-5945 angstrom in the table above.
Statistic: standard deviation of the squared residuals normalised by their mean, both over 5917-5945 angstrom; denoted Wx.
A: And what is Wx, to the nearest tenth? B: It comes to 1.1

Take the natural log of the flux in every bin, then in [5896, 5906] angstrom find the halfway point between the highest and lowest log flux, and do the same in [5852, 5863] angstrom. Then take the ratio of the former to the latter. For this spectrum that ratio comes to 0.90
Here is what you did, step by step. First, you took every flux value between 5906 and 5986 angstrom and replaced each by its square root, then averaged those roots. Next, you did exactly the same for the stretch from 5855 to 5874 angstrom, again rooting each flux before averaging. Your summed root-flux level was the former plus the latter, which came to 3.982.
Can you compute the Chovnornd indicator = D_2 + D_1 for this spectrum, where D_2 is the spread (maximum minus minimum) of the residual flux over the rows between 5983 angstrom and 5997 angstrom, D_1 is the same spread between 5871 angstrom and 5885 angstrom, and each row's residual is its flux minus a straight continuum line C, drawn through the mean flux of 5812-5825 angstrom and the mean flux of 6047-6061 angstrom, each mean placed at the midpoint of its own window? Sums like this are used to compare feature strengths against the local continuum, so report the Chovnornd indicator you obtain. 0.44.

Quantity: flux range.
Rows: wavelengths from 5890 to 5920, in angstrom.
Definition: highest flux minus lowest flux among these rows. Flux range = 0.82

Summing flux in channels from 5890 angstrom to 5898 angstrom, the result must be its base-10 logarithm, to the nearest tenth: 1.0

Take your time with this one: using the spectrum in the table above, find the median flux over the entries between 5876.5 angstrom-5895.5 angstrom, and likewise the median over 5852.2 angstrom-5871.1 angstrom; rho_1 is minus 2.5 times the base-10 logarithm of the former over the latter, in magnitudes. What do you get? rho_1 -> 0.17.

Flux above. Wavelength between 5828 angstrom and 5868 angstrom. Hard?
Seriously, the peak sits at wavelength 5829.36 angstrom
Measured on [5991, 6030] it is 6014.80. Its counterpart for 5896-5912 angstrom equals 5910.46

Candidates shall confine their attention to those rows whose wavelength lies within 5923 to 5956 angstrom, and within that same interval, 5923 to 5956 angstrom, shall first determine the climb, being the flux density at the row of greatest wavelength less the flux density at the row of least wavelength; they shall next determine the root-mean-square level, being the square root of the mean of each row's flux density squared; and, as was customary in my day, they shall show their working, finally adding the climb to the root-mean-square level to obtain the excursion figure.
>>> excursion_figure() 4.20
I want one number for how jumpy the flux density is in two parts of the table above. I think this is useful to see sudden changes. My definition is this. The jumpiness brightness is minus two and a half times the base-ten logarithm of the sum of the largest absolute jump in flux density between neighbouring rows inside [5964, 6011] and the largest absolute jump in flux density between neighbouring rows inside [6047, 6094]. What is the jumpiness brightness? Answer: 2.4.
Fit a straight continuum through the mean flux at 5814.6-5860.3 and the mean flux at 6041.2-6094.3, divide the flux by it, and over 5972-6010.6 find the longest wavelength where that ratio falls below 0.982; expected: 6009.26 angstrom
